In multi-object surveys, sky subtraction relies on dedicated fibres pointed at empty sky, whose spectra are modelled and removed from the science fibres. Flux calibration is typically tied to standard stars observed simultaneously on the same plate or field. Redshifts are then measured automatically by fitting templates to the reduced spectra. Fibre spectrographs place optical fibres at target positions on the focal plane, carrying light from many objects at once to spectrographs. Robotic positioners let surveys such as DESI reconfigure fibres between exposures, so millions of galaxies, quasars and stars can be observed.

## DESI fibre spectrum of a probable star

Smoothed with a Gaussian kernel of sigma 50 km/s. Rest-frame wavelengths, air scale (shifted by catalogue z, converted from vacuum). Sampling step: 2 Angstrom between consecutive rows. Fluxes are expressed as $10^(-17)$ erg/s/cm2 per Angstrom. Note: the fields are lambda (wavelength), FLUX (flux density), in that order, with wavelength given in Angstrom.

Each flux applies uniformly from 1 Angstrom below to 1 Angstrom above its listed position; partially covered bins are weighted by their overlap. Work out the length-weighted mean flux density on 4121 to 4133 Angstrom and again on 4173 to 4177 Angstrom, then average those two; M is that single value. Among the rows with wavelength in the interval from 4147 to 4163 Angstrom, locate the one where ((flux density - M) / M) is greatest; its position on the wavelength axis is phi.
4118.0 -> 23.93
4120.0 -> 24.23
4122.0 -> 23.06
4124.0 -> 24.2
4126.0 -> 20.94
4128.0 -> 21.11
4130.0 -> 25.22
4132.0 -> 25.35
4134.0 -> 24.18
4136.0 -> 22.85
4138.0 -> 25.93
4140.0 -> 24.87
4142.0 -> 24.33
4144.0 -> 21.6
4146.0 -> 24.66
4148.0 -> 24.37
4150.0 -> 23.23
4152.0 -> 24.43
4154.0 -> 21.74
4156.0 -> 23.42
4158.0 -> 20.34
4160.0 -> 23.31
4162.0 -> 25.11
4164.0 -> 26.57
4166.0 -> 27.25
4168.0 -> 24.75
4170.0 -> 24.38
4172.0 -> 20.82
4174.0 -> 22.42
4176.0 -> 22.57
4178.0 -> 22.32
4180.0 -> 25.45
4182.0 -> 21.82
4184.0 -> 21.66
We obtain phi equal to 4162.0 Angstrom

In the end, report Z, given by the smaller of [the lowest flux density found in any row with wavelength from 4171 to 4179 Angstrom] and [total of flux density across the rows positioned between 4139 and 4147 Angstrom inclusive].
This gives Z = 20.8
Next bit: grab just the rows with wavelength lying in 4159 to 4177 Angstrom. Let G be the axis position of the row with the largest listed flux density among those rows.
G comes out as 4166.0 Angstrom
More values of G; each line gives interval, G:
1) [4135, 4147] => 4138.0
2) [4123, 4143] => 4138.0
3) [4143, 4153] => 4146.0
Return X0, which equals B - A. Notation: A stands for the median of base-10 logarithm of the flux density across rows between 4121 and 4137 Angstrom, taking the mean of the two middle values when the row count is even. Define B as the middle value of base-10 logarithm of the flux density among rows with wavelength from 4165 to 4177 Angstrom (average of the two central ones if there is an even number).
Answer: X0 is -0.003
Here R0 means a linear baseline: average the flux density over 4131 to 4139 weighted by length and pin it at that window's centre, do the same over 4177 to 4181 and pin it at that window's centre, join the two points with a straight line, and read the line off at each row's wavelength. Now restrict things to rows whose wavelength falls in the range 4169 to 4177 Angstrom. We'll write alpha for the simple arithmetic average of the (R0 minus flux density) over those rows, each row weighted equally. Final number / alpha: 1.43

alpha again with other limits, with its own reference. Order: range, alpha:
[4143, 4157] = 0.99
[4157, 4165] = 0.34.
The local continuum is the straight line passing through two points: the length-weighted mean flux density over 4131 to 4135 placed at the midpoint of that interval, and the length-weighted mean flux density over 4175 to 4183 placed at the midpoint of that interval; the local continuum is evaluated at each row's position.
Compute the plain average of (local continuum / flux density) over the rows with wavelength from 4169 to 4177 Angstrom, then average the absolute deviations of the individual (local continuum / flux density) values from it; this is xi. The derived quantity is 0.043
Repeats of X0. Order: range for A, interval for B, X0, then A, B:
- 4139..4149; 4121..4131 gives -0.024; 1.39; 1.36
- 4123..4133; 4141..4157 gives -0.006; 1.38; 1.38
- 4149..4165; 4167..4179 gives -0.016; 1.37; 1.35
